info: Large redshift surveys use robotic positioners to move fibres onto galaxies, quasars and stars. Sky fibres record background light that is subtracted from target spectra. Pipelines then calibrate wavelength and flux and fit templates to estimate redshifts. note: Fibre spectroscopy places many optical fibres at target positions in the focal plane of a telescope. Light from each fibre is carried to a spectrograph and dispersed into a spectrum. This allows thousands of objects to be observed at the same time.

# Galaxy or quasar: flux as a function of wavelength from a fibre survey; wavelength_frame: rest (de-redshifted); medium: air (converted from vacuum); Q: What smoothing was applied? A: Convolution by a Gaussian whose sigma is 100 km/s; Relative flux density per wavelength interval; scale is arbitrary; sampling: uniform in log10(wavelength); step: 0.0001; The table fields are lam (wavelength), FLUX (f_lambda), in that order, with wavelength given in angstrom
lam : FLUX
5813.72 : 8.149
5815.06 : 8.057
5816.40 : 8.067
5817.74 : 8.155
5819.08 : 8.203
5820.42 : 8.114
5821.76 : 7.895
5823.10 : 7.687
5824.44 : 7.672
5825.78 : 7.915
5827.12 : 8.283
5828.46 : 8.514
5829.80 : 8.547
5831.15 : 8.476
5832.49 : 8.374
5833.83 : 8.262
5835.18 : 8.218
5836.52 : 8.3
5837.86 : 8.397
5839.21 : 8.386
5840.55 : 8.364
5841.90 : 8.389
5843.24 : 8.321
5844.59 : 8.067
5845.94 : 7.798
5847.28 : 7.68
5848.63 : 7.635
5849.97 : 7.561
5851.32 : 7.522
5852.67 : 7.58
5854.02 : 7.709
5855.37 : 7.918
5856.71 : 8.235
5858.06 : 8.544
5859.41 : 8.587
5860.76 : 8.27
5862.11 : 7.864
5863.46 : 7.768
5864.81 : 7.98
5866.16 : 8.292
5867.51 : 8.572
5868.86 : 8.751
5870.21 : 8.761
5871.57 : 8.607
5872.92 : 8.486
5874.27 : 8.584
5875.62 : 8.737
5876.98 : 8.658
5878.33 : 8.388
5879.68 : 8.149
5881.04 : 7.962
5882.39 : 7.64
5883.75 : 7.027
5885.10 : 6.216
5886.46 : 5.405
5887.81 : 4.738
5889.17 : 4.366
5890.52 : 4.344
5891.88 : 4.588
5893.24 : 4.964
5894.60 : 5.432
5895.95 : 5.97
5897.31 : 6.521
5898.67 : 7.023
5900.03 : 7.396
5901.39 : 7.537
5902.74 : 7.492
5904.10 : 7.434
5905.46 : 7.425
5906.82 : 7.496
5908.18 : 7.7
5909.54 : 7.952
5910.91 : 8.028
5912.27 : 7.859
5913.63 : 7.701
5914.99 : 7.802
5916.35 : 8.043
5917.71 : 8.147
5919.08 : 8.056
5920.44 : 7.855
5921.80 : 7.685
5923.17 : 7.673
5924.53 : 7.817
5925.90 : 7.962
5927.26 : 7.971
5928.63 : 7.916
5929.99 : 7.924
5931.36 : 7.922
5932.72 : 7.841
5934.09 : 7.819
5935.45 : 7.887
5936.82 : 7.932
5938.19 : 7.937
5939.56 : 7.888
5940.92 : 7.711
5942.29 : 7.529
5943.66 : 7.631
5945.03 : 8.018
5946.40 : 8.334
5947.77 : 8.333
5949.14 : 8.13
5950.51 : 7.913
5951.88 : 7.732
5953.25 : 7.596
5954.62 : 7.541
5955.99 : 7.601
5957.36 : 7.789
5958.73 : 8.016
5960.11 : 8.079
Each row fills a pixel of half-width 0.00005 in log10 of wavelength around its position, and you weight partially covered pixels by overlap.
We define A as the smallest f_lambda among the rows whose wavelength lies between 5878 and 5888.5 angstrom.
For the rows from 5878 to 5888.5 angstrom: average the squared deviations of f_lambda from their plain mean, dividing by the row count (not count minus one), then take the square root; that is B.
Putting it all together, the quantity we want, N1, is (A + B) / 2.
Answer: 3.00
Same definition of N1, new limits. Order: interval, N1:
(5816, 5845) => 3.96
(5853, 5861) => 4.01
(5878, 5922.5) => 2.79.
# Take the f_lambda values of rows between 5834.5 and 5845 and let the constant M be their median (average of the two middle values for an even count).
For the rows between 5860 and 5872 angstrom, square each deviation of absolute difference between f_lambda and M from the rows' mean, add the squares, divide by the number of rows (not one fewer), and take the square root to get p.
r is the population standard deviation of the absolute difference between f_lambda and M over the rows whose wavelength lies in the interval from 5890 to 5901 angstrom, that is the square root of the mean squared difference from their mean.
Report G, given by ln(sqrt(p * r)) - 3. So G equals -3.9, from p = 0.17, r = 1.06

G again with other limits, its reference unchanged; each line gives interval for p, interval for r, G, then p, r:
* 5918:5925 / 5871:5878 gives -5.2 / 0.14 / 0.08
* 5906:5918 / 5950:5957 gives -4.8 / 0.19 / 0.13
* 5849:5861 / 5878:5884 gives -4.0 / 0.29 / 0.45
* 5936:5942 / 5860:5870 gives -5.0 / 0.09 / 0.19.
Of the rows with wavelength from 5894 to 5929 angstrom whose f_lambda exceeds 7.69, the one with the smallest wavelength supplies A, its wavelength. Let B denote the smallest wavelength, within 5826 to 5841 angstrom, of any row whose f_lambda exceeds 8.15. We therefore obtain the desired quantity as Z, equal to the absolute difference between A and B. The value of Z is 81.1 angstrom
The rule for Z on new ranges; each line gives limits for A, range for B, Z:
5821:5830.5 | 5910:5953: 124.6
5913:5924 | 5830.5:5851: 82.5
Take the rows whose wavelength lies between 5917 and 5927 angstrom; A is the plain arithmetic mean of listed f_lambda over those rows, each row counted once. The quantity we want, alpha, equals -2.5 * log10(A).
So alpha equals -2.24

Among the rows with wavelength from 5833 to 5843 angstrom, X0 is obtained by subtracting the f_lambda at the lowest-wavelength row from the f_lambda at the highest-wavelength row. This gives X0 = 0.13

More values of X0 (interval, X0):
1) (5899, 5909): 0.30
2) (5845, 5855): -0.09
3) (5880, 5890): -3.60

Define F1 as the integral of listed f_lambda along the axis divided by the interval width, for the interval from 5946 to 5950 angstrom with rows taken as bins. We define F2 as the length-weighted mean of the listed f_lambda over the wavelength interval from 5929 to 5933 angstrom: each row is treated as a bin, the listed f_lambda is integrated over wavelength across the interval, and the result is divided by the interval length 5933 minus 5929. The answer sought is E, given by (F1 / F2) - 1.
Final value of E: 0.041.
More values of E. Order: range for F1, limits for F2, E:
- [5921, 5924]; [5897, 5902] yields 0.076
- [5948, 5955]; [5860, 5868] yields -0.036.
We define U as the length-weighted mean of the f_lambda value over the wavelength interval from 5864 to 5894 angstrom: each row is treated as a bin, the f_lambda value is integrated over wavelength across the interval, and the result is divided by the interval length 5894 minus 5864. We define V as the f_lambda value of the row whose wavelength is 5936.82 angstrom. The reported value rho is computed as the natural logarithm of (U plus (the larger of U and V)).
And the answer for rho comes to 2.72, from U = 7.23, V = 7.932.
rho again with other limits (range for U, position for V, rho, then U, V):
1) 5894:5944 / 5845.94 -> 2.74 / 7.62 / 7.798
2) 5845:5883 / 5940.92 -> 2.79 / 8.15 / 7.711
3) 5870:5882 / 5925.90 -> 2.83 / 8.45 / 7.962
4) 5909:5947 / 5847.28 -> 2.76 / 7.88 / 7.68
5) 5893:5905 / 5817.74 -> 2.70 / 6.72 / 8.155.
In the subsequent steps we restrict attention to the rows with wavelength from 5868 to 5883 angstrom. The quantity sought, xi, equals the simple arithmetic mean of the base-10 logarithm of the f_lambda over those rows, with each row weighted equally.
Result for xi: 0.925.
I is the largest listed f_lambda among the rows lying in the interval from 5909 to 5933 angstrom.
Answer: 8.147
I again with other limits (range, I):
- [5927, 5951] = 8.334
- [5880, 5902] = 7.962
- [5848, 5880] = 8.761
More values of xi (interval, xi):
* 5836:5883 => 0.913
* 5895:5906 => 0.850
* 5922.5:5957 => 0.895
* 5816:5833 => 0.911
